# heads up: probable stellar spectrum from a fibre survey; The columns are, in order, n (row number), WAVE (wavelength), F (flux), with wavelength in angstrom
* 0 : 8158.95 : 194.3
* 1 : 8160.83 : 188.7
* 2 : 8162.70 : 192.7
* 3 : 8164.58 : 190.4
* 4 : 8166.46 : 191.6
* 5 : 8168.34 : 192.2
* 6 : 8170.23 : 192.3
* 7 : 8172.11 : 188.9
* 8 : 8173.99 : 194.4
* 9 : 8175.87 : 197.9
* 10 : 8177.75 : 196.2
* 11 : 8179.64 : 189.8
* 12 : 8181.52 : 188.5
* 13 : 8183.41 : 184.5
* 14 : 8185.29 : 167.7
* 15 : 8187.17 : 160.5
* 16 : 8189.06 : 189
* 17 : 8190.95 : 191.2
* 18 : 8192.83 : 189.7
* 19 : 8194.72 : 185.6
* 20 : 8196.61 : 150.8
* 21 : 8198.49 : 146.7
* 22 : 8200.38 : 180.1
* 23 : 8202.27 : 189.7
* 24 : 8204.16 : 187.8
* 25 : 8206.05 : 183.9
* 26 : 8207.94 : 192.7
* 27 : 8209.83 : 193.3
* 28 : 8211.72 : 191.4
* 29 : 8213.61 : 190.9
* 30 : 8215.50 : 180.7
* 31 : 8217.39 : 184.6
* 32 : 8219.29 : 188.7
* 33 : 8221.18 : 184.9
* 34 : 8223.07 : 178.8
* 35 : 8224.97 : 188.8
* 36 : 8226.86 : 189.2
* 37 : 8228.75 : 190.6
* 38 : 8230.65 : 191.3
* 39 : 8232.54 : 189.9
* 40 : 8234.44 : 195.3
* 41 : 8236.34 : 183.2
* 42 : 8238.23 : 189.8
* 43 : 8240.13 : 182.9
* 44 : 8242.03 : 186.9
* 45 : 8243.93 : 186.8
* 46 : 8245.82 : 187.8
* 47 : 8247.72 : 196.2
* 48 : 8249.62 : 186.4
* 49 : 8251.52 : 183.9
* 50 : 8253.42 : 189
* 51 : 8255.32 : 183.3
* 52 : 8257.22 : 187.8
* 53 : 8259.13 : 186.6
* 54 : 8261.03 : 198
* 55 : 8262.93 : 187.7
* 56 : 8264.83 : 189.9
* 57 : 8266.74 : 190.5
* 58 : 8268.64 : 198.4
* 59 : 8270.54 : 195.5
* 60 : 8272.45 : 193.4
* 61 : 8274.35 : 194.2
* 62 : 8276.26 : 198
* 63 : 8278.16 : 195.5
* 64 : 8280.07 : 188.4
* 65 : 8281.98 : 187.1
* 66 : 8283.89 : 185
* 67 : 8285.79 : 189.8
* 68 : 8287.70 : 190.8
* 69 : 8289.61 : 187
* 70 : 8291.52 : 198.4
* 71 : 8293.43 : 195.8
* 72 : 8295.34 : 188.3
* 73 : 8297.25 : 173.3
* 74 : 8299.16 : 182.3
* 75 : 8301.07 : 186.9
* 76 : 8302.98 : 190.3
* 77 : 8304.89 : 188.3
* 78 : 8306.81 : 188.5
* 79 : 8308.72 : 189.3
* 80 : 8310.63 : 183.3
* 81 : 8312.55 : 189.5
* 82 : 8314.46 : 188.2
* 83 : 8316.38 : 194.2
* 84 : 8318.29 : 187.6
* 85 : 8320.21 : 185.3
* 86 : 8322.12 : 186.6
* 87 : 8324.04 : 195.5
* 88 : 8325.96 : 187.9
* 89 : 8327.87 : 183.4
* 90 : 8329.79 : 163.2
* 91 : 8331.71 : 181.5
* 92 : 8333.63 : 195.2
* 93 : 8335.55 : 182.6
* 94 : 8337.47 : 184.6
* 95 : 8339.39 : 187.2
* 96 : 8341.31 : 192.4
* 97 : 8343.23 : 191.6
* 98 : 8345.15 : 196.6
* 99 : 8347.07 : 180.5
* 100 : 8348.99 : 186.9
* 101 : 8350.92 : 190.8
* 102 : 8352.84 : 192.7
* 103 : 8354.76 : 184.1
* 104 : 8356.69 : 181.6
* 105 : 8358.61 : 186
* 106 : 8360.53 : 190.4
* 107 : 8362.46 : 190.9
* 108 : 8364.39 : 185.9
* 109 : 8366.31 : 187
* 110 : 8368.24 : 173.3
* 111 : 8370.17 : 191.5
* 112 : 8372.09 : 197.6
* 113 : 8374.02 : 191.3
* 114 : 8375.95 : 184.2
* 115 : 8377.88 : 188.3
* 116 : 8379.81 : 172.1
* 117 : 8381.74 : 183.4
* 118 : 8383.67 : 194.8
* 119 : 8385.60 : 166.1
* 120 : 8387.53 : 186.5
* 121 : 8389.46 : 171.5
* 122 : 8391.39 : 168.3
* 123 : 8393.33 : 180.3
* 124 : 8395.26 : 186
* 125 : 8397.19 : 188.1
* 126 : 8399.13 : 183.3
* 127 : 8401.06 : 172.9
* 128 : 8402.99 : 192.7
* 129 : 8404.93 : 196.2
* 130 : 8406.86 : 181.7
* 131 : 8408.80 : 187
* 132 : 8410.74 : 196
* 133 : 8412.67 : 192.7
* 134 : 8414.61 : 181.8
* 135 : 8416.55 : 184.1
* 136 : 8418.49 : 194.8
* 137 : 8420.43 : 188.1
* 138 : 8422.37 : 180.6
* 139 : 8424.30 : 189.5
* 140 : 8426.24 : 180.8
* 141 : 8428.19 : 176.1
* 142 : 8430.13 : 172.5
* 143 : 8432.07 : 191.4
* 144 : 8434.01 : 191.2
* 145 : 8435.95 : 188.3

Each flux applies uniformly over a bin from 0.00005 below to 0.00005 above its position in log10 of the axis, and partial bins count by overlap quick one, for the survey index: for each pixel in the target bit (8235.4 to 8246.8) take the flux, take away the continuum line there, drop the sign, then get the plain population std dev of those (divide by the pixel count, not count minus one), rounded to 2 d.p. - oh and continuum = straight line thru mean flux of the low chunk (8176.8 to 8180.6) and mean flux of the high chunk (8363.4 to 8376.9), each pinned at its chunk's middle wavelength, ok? 2.49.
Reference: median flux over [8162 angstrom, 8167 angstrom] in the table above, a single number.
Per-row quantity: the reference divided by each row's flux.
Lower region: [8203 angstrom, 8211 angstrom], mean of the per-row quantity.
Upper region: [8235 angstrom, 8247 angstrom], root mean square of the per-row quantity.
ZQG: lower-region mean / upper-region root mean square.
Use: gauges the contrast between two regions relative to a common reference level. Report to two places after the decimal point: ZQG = 0.98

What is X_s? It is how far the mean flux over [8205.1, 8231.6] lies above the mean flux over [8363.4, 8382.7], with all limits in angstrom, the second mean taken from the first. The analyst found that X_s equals 2.4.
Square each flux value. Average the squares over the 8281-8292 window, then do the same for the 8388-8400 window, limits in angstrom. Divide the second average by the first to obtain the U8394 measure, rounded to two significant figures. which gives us 0.90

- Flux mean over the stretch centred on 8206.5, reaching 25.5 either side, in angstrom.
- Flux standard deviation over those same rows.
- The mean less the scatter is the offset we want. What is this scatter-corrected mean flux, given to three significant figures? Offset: 171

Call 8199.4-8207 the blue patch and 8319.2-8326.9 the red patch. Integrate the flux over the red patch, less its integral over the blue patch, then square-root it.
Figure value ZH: 6.8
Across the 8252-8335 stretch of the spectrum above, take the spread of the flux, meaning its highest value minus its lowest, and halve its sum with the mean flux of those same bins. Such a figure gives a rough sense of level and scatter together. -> 112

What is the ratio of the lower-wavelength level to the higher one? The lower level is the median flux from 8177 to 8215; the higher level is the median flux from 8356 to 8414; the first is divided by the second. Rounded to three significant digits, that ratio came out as 1.01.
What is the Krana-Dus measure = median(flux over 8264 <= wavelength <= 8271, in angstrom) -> 193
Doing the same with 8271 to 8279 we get 195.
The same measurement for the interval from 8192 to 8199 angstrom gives 168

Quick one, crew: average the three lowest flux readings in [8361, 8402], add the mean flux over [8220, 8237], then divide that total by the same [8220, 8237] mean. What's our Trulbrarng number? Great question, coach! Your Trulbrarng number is 1.90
